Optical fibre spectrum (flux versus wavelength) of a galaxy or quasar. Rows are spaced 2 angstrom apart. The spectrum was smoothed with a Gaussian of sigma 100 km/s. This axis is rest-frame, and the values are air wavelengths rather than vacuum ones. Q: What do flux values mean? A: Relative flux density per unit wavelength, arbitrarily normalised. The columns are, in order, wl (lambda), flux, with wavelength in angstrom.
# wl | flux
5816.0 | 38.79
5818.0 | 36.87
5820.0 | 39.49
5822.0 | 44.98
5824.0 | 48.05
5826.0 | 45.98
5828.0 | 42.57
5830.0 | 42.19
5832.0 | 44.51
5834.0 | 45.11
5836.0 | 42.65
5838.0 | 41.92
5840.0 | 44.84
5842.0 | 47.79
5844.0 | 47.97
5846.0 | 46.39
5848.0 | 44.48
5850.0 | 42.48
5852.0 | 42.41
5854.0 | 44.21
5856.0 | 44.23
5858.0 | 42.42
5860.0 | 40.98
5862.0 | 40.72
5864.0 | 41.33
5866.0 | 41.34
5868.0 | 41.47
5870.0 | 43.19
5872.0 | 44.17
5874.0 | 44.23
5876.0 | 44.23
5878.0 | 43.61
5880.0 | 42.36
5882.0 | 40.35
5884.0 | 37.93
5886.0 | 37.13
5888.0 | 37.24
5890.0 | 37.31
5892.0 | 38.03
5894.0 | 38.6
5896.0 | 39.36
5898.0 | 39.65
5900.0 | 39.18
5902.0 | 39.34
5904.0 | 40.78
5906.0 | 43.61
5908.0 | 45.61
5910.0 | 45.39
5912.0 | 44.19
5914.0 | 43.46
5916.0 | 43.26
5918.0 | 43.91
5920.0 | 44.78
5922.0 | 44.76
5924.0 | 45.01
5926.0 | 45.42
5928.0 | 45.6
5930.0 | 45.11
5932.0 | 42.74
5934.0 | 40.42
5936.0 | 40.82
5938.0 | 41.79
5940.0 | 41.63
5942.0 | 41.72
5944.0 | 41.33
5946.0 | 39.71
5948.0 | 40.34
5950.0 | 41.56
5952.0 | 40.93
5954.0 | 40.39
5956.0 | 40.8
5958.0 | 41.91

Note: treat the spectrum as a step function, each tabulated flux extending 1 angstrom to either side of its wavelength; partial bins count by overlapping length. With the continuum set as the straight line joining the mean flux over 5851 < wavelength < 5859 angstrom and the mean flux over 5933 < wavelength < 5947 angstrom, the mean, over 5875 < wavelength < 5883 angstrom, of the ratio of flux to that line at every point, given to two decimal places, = 1.00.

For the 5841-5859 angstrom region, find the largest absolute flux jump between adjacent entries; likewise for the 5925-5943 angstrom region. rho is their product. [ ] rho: 4.7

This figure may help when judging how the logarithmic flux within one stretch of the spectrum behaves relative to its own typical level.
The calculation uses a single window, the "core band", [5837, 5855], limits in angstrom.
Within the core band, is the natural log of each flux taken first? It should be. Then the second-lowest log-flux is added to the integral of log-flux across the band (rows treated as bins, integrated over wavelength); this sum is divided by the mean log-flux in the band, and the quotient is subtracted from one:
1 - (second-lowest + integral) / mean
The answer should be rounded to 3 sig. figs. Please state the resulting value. -18.0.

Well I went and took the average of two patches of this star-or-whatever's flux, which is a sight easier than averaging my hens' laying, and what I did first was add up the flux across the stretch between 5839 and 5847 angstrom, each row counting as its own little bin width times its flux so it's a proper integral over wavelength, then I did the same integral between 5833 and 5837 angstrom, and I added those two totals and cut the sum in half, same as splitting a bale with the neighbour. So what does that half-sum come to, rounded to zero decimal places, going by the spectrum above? 275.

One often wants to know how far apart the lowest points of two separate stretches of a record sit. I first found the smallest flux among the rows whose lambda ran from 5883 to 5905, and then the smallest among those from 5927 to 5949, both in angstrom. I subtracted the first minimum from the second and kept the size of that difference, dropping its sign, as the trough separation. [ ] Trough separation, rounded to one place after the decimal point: 2.6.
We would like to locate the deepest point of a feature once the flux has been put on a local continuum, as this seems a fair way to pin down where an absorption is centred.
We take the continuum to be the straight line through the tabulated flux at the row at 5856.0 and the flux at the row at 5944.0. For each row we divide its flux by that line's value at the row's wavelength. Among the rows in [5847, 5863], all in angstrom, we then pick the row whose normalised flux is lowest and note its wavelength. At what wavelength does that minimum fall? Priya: 5862.0 angstrom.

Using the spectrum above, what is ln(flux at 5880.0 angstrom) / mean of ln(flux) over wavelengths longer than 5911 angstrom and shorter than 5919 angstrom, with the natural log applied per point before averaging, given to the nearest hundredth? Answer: 0.99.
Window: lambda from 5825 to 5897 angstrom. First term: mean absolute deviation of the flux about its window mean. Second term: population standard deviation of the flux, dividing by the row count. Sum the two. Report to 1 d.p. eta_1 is 5.0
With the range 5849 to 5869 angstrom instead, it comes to 2.2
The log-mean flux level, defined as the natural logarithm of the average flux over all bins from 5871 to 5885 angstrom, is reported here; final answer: 3.75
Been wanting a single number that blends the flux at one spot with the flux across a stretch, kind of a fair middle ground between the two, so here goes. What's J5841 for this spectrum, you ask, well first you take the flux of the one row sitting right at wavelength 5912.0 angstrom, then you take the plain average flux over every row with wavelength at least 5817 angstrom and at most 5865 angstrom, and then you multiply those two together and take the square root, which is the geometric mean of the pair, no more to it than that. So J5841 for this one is 43.9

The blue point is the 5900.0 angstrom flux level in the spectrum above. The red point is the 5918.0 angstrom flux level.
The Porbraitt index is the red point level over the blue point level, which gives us 1.12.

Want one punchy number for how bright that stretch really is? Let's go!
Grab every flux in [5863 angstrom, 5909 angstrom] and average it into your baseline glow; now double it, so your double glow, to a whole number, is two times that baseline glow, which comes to 82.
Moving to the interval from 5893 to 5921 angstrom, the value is 84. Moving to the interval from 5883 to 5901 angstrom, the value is 77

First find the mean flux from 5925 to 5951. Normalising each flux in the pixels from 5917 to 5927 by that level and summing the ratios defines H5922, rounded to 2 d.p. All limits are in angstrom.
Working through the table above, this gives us 5.31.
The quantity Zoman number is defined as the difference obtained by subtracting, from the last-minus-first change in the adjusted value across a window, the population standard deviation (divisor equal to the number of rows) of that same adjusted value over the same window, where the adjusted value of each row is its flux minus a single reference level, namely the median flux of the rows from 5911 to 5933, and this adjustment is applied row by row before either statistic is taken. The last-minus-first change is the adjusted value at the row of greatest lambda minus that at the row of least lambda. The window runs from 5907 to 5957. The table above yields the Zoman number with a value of -6.8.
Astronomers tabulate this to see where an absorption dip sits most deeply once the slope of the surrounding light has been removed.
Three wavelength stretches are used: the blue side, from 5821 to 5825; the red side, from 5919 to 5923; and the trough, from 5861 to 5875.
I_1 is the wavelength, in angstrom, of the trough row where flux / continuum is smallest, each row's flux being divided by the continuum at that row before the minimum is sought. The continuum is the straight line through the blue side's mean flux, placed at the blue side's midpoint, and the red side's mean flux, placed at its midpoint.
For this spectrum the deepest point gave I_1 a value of 5862.0 angstrom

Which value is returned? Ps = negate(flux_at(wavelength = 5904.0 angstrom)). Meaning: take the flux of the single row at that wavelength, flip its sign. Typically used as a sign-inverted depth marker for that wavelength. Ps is -40.8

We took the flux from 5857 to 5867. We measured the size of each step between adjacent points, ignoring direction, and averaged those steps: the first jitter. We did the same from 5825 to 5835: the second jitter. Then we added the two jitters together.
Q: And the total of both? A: 2.3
